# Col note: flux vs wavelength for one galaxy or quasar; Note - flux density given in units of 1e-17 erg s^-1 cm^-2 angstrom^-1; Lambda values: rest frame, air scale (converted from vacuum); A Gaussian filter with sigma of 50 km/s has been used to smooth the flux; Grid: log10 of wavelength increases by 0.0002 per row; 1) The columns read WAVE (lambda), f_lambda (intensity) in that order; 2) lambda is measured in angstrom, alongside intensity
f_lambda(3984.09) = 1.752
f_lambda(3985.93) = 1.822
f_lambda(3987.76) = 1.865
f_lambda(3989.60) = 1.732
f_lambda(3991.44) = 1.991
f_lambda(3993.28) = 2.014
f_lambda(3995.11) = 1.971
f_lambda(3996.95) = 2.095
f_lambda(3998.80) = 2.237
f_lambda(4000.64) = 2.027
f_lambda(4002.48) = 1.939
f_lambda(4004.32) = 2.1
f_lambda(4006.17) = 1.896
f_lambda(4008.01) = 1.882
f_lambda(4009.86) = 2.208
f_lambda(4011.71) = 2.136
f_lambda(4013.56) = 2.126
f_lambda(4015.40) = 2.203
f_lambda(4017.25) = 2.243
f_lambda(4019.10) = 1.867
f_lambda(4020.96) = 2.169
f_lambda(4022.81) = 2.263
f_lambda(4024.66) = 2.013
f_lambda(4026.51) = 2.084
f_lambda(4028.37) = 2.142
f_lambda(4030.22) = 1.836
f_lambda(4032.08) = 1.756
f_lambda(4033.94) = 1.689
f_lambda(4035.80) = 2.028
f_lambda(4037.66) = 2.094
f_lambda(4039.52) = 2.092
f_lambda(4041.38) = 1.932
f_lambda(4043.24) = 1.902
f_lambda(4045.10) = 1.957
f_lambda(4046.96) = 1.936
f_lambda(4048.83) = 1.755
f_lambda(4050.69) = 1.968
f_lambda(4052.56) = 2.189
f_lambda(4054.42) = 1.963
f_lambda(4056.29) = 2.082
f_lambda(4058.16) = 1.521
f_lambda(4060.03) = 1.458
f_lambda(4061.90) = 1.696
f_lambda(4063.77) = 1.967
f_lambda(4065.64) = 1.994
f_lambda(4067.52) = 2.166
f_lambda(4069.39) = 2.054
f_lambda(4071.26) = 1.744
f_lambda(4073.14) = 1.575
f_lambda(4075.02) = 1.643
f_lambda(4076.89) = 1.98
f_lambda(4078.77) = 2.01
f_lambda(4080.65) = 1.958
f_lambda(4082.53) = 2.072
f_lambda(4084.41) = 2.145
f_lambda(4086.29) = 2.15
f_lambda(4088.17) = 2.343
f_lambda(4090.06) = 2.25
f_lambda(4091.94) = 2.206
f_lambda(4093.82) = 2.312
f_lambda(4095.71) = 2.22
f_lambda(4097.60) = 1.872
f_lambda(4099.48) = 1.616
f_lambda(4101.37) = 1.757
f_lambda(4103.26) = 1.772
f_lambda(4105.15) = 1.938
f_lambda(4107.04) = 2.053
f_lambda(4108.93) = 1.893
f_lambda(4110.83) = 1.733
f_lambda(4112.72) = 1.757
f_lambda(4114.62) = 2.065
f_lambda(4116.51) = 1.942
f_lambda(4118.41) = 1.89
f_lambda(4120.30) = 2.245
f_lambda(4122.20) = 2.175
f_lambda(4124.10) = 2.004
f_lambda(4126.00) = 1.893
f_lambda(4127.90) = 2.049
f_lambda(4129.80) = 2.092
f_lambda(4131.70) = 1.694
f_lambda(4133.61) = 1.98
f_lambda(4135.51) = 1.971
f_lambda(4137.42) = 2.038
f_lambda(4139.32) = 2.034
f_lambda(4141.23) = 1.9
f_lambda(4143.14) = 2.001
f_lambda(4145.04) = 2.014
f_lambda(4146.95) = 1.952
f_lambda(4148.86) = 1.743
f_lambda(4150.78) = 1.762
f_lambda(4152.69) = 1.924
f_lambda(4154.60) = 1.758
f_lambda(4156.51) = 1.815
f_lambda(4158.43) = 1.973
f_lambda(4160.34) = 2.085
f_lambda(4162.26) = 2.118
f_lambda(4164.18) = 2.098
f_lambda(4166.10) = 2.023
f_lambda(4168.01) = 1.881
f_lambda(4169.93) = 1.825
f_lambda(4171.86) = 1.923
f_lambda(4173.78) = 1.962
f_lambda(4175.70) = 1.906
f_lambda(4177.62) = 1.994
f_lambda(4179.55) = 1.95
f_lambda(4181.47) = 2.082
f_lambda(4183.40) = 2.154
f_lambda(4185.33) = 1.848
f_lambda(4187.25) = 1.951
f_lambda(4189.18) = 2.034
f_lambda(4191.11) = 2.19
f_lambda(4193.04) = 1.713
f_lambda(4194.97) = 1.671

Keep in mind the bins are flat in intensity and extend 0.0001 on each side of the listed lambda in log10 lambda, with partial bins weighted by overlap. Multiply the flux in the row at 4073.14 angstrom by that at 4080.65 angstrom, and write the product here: 3.1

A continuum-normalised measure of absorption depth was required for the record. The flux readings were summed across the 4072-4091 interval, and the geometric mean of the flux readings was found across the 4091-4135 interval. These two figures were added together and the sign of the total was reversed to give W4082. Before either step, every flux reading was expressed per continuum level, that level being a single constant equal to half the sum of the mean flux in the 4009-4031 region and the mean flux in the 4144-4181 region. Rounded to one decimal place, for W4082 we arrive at -10.9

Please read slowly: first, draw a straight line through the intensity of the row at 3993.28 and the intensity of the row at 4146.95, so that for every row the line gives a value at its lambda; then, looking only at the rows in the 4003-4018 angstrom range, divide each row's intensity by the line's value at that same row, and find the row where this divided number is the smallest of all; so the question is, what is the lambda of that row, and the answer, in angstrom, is 4008.01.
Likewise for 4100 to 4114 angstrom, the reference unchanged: 4110.83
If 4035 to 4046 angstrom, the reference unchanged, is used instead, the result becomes 4043.24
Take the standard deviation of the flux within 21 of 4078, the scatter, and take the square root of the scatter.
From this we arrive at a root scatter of 0.51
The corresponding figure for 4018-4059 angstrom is 0.42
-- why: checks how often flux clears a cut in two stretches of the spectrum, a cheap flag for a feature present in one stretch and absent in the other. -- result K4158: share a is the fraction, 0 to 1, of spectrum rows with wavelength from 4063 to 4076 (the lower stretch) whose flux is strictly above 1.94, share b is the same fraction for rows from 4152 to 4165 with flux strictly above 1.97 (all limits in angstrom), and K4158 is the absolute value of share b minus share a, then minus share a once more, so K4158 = -0.6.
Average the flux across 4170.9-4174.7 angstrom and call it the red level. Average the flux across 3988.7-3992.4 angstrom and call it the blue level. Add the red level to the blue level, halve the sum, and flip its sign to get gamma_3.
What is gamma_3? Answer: -1.90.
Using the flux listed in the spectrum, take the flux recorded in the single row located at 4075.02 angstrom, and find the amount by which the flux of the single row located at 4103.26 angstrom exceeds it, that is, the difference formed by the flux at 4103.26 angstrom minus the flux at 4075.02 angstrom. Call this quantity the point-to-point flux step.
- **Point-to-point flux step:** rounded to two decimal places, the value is 0.13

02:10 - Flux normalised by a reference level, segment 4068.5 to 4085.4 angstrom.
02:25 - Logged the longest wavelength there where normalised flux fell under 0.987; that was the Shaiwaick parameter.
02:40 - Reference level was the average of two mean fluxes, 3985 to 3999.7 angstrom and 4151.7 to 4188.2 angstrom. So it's 4075.02 angstrom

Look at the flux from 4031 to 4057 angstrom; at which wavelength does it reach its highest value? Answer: 4052.56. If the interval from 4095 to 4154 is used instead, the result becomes 4120.30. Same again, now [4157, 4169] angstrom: 4162.26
